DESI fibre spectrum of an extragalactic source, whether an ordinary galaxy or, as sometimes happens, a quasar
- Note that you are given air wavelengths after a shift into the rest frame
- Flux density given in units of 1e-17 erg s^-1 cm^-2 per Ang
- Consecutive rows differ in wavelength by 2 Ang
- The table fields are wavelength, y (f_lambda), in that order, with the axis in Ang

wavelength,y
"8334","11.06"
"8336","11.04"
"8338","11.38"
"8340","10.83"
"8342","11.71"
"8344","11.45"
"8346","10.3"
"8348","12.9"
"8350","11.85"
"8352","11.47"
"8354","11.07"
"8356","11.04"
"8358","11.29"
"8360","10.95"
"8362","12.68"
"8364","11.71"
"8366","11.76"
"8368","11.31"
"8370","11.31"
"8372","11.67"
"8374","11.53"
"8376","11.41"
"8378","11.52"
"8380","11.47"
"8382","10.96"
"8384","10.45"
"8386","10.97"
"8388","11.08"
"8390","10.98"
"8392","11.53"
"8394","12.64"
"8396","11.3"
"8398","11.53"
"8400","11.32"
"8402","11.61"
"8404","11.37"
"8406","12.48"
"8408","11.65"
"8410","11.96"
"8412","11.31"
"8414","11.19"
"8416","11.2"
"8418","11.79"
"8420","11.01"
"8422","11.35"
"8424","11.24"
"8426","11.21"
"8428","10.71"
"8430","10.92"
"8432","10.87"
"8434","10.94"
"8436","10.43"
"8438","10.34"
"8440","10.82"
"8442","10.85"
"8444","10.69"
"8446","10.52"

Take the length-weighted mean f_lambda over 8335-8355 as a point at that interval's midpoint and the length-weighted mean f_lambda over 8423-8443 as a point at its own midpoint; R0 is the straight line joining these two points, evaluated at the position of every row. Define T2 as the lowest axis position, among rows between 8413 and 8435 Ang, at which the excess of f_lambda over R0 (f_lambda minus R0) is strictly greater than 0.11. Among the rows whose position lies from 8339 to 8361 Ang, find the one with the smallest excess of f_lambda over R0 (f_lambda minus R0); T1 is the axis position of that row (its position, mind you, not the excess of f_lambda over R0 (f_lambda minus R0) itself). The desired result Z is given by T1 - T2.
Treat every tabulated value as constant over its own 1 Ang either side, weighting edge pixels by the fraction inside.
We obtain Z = -68 Ang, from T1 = 8346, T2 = 8414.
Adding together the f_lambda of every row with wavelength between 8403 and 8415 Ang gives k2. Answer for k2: 70.0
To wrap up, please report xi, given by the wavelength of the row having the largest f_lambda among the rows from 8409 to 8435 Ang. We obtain 8410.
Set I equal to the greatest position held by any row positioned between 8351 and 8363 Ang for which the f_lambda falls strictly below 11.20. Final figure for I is 8360 Ang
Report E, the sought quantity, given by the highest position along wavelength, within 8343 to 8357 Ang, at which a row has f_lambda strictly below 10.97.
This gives 8346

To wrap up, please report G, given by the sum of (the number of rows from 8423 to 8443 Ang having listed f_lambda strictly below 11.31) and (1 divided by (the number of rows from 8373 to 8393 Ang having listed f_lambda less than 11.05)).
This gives 10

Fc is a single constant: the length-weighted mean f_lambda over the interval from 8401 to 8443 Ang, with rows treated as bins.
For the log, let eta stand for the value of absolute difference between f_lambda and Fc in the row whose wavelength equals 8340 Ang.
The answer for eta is 0.4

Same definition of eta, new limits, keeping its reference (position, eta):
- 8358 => 0.1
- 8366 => 0.6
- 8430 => 0.3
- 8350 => 0.6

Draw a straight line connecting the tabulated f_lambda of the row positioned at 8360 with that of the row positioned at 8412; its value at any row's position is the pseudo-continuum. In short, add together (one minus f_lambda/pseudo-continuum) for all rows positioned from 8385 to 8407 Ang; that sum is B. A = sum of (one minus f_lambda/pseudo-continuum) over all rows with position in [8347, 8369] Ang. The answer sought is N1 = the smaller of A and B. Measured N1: -0.71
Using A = -0.7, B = -0.3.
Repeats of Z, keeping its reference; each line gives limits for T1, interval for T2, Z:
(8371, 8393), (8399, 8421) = -16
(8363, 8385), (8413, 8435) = -30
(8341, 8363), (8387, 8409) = -46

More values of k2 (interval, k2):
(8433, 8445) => 64.1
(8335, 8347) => 66.7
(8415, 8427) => 67.8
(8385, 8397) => 68.5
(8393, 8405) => 69.8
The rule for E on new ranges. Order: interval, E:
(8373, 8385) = 8384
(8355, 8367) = 8360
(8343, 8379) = 8360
